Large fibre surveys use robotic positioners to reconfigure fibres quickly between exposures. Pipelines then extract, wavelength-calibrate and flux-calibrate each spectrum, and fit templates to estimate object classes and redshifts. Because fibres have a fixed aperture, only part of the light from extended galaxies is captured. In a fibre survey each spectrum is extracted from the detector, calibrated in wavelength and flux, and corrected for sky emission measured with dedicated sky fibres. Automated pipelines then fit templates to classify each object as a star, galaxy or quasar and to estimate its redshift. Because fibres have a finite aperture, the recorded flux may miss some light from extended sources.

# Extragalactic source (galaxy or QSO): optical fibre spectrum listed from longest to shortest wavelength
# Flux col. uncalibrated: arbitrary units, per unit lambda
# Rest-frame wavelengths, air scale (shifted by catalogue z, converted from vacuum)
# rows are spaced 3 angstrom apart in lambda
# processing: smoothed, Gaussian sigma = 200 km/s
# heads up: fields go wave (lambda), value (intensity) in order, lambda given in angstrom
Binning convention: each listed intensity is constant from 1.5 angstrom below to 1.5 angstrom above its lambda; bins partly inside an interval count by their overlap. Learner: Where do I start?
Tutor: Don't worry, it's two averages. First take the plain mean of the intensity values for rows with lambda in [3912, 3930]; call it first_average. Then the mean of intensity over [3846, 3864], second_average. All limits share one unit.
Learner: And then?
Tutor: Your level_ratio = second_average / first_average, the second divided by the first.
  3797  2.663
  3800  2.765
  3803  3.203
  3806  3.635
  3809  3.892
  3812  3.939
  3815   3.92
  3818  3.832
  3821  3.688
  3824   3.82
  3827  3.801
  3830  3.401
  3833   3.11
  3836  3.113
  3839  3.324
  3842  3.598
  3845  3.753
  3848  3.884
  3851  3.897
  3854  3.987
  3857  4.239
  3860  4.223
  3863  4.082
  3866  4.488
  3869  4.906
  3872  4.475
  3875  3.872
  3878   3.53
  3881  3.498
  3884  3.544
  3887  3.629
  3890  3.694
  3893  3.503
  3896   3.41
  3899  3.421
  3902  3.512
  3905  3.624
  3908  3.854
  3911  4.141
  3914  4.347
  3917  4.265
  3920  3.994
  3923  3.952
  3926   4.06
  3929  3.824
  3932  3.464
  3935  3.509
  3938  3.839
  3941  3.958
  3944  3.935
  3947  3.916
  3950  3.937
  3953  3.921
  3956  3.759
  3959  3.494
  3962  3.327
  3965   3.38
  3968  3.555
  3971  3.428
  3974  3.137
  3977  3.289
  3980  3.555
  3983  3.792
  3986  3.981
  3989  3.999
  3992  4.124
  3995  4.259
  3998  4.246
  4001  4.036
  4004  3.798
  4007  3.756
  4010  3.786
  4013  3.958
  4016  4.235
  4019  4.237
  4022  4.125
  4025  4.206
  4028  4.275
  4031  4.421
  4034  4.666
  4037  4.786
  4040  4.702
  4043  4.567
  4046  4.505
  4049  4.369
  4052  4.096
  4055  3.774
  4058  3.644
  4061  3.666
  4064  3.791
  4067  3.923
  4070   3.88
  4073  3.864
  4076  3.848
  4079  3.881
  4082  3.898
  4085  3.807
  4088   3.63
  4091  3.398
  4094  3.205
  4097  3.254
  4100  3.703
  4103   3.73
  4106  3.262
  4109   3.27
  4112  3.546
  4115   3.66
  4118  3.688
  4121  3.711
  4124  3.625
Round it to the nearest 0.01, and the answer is 0.99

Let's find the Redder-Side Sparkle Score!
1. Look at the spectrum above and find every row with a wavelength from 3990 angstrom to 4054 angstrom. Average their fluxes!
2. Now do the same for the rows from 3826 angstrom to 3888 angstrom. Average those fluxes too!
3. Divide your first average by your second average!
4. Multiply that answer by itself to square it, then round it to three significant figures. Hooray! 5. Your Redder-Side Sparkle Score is 1.23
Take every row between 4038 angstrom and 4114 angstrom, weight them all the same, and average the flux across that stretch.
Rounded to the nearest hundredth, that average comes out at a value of 3.81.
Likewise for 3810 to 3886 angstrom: 3.84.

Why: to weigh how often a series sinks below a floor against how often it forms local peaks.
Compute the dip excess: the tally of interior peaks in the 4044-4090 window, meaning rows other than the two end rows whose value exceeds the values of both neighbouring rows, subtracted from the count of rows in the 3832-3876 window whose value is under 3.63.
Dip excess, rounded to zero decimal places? 2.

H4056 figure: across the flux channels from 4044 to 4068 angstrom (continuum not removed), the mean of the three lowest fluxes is 3.7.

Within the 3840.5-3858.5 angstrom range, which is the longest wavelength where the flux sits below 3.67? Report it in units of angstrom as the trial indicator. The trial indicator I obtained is 3842 angstrom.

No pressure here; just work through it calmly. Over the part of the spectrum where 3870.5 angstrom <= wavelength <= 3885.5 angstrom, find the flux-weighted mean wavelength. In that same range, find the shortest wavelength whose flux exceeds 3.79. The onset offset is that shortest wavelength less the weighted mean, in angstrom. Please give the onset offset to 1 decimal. -5.6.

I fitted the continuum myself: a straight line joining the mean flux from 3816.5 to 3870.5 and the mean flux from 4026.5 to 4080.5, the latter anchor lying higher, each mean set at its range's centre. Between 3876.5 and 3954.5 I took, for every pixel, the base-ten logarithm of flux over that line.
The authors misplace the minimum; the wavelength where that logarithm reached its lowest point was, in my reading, 3896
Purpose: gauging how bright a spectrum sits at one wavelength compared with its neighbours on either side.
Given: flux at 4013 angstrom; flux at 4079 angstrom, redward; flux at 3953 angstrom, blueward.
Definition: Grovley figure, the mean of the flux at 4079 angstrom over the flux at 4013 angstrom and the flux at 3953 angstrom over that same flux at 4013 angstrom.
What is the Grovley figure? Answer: 0.99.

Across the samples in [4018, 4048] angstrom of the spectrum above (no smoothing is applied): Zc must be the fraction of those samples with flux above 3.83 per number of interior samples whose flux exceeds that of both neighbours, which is 1.00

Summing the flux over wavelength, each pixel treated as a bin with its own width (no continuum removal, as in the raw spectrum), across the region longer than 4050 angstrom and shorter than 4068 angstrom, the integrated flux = 69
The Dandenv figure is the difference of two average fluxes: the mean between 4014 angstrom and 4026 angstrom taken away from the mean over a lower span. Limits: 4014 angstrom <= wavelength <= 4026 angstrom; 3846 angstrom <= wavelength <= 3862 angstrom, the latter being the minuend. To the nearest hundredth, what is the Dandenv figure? -0.15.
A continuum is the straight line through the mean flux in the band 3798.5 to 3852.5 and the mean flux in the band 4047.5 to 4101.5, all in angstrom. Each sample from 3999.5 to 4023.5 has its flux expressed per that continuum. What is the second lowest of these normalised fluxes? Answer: 1.02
